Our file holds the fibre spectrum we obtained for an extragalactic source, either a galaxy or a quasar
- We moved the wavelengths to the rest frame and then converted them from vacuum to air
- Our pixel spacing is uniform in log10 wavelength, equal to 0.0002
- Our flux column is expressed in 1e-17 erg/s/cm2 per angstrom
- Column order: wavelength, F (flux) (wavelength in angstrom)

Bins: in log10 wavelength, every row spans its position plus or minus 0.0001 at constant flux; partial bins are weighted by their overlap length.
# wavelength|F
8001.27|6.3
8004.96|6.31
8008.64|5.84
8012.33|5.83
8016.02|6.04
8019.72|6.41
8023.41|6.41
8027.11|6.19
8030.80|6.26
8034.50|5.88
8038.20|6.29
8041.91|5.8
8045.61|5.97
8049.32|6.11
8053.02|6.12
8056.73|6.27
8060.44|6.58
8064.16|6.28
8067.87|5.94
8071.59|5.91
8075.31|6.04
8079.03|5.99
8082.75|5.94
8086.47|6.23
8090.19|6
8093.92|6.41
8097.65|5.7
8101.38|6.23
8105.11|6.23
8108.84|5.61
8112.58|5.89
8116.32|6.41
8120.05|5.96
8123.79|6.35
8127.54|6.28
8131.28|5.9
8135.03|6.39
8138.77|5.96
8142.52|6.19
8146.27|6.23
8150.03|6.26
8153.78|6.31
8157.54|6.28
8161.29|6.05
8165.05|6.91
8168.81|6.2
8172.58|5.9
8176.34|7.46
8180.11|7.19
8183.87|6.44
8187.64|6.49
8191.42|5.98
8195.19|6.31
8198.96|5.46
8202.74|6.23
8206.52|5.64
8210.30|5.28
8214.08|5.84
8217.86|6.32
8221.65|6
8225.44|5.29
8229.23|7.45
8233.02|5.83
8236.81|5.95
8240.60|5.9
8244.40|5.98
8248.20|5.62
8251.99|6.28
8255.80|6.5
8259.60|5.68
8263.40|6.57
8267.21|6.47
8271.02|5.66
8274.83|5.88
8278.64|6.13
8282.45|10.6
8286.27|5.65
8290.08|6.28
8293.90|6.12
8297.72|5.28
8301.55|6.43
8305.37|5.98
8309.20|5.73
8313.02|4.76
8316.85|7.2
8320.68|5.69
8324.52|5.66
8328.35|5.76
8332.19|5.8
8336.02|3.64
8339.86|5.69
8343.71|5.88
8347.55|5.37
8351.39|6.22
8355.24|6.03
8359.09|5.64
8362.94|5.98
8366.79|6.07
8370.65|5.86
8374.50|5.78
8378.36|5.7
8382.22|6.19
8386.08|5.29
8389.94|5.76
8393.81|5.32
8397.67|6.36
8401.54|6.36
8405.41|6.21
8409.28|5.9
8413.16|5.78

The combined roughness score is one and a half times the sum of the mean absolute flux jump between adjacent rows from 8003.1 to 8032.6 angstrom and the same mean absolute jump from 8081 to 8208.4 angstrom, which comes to 0.92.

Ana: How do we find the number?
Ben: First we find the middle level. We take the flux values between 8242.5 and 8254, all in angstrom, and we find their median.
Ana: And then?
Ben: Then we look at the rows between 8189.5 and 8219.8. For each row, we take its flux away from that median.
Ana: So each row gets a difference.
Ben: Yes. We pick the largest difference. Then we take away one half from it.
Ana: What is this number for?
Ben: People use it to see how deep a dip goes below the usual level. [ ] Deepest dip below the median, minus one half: 0.2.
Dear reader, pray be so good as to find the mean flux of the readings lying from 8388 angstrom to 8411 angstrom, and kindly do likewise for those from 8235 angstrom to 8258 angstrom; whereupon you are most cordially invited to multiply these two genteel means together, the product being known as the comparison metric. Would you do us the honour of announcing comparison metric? 36.1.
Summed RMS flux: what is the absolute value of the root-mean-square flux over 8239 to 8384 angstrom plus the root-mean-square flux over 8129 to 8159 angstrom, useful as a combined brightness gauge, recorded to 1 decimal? 12.3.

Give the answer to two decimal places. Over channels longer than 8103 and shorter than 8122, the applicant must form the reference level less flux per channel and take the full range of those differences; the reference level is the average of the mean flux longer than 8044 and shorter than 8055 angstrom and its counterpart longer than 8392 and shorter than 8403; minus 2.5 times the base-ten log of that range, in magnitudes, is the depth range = 0.24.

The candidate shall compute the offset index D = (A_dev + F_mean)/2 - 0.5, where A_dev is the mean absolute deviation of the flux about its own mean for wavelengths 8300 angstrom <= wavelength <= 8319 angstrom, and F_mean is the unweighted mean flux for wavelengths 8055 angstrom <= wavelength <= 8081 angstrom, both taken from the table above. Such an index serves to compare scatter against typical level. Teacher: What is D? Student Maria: 2.89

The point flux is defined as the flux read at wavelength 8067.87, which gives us 5.94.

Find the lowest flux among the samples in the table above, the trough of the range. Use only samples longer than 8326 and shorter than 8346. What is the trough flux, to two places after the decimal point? 3.64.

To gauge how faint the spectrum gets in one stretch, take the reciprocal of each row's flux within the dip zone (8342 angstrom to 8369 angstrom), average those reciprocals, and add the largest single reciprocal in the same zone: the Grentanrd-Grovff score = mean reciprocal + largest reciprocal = 0.357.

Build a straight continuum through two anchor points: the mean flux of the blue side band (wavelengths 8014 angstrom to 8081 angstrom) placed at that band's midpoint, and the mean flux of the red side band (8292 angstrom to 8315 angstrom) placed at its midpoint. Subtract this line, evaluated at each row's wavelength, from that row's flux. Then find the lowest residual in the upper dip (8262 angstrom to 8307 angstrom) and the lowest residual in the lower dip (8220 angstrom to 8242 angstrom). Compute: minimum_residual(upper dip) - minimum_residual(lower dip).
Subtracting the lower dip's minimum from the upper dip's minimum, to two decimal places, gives 0.11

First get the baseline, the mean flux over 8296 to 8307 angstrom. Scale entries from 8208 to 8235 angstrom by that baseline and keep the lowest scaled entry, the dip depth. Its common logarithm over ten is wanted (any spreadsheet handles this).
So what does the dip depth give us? -0.005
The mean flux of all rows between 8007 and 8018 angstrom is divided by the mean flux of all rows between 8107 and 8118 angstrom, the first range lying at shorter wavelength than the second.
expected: 0.99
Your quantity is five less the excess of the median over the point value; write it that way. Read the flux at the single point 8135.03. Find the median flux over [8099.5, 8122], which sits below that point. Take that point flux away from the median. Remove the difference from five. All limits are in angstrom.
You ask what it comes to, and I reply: 5.3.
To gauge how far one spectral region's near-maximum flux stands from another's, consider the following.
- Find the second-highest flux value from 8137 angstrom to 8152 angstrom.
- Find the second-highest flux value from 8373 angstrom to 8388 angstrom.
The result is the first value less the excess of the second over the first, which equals 6.68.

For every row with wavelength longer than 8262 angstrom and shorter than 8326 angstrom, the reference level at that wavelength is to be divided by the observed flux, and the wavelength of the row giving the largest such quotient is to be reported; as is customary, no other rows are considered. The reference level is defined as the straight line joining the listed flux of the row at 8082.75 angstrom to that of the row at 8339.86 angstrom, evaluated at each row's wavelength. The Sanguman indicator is 8313.02 angstrom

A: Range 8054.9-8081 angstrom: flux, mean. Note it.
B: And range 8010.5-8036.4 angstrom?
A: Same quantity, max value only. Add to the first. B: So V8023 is 12.6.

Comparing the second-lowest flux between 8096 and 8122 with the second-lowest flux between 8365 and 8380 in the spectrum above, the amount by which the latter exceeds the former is 0.1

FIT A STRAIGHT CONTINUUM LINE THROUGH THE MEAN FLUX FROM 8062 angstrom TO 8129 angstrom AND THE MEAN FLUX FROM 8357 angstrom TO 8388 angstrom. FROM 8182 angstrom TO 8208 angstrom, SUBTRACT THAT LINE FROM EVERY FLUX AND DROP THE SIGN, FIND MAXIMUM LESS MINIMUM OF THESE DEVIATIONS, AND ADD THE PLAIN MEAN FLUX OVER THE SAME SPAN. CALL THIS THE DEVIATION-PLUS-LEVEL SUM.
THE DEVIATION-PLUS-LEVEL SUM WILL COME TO 6.6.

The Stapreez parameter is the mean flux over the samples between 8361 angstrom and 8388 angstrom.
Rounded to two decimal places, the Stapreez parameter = 5.84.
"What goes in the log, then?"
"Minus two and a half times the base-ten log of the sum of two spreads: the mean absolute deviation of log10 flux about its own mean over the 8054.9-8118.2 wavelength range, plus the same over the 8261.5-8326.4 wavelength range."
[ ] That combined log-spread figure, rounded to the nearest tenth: 3.0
